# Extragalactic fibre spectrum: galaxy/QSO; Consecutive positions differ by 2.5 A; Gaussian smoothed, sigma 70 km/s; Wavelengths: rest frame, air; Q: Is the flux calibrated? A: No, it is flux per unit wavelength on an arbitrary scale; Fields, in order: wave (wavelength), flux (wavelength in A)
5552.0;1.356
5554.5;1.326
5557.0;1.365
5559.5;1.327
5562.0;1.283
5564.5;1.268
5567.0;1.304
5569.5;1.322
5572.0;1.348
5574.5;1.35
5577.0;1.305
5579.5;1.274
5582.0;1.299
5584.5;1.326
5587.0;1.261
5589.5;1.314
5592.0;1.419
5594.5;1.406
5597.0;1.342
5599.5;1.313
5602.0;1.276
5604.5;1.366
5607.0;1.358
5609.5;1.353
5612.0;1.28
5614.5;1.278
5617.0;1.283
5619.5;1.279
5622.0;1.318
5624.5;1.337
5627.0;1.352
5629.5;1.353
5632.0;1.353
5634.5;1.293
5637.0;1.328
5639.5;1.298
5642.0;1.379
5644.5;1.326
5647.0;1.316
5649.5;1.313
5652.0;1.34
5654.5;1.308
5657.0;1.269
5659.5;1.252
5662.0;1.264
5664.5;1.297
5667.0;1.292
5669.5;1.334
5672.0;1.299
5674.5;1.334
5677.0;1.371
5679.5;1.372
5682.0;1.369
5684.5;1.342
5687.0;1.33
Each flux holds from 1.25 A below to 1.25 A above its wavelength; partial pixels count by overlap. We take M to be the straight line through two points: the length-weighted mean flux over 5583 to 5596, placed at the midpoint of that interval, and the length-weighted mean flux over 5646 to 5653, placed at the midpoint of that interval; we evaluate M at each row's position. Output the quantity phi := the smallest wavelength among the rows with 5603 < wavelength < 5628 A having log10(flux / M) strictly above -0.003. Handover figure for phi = 5604.5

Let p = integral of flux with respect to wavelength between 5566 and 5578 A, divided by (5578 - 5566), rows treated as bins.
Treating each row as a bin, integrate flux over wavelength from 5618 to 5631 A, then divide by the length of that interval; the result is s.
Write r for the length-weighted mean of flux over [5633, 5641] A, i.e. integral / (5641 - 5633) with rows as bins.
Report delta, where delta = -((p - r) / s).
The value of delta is -0.013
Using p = 1.327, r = 1.31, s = 1.33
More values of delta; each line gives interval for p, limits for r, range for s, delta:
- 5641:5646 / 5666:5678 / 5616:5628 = -0.018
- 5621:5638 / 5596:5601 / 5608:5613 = -0.007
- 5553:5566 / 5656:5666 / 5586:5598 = -0.032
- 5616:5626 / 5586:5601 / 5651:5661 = 0.029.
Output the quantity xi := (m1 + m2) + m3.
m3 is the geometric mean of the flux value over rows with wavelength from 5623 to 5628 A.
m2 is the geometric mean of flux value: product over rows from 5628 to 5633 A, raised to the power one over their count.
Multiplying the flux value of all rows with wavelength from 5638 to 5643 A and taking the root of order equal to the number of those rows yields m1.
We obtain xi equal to 4.04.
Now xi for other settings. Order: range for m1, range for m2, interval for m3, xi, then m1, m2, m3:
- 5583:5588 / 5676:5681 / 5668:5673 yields 3.98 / 1.29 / 1.371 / 1.32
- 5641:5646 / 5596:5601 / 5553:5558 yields 4.03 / 1.35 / 1.327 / 1.35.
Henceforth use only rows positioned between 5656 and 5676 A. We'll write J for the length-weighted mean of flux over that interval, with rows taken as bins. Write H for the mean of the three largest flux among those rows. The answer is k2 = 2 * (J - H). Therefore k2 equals -0.057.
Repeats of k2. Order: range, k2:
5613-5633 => -0.069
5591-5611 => -0.089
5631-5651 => -0.055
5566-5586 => -0.052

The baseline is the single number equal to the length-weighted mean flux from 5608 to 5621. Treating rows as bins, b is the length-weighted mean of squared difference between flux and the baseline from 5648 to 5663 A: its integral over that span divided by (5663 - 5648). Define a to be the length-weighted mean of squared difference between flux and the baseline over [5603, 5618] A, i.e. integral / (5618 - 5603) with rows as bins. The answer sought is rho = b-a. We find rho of -0.001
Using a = 0.0021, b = 0.0010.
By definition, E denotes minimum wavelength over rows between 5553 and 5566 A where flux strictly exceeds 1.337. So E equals 5557.0 A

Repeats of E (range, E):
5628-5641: 5629.5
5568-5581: 5572.0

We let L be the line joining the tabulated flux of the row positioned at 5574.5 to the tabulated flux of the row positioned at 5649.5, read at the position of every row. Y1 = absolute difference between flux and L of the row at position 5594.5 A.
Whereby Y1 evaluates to 0.07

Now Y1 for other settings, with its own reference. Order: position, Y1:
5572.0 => 0.00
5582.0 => 0.05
